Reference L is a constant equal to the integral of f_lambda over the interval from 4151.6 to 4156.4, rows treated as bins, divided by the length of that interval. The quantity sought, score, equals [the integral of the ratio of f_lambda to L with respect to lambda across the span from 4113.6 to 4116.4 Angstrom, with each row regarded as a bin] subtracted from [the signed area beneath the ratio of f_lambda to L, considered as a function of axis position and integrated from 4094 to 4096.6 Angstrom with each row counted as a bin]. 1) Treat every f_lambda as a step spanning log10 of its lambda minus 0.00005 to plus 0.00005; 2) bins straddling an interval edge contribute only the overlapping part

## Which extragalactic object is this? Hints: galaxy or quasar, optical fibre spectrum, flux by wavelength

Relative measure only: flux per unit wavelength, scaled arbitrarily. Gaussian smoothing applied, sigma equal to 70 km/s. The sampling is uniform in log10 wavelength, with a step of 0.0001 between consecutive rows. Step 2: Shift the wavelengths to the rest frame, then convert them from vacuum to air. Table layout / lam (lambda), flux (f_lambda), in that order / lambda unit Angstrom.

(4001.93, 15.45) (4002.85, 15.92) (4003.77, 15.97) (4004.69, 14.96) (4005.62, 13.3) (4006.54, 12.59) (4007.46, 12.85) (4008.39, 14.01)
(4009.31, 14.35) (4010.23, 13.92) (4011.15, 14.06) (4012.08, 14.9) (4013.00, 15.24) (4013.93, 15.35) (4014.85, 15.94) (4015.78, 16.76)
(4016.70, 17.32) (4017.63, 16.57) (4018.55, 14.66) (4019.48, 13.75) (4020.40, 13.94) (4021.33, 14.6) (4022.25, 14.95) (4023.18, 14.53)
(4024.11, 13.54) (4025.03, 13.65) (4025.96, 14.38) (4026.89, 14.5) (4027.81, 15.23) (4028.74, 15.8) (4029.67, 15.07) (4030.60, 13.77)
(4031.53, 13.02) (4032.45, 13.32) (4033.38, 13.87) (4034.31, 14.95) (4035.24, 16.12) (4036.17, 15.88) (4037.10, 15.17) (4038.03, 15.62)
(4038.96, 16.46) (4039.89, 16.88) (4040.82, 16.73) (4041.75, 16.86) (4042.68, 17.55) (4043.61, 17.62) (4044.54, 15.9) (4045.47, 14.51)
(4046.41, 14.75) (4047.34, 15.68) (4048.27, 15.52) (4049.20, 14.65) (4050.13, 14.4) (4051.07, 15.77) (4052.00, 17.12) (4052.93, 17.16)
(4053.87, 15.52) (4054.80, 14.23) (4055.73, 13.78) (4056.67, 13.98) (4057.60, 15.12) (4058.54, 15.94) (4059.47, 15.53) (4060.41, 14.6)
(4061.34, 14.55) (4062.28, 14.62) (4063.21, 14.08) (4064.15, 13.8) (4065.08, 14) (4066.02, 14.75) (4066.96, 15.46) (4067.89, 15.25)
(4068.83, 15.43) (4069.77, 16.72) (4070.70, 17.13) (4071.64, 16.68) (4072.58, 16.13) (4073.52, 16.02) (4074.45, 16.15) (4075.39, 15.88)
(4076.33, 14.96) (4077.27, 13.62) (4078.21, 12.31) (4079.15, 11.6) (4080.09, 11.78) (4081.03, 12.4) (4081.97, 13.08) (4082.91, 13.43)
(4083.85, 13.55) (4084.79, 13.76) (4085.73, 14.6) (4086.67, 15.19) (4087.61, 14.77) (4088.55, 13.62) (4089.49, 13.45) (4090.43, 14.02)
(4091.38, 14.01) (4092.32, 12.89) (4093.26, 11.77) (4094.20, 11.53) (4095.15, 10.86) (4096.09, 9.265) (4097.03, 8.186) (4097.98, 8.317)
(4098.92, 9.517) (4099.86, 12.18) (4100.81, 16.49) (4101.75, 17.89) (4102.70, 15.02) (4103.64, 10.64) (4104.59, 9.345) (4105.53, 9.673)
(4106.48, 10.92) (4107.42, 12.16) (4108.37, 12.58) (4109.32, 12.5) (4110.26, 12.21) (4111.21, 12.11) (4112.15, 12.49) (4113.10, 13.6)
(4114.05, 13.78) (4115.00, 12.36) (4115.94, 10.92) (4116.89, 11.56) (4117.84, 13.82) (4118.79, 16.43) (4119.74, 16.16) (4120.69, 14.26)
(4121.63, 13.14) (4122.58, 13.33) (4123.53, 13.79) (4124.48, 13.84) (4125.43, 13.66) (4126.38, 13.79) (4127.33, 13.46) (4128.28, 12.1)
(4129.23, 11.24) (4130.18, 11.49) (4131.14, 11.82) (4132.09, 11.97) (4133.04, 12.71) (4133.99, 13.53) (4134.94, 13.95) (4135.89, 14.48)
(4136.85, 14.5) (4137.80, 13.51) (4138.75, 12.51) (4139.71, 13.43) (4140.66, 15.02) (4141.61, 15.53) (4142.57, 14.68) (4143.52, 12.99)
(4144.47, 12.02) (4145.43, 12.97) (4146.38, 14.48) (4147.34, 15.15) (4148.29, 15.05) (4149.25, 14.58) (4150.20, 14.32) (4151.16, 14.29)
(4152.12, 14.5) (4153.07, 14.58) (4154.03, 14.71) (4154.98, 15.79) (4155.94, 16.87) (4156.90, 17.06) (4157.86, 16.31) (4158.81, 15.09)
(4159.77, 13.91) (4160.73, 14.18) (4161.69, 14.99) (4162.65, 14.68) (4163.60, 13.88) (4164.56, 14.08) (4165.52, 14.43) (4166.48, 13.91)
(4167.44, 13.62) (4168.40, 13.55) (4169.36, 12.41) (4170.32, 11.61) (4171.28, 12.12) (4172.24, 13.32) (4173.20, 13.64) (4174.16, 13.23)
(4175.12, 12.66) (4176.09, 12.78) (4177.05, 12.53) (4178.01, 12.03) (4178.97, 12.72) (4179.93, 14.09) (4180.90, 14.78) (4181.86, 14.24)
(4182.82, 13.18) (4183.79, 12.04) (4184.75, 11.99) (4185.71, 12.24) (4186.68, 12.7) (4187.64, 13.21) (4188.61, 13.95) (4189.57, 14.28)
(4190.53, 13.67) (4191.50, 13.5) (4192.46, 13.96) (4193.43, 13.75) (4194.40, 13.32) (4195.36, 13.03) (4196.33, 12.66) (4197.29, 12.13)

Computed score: -0.5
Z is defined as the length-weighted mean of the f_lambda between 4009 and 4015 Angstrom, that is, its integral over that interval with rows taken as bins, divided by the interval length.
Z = 14.8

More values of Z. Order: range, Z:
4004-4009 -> 13.7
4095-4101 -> 10.4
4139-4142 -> 14.5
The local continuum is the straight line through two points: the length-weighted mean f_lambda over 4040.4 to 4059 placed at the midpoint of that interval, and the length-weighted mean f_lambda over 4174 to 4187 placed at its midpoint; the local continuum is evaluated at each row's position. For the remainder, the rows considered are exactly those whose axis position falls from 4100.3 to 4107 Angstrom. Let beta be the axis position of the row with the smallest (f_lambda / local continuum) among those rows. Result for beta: 4104.59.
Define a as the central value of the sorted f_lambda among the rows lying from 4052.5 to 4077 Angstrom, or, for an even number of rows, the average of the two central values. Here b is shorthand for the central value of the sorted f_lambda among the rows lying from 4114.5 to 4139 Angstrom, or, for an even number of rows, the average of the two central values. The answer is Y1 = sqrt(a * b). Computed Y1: 14.4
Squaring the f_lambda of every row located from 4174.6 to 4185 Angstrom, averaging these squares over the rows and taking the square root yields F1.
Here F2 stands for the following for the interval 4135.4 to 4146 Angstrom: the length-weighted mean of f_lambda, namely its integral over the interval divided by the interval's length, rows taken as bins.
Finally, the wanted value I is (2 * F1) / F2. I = 1.89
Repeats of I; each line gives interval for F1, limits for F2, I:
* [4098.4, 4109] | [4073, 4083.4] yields 1.85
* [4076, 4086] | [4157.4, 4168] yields 1.83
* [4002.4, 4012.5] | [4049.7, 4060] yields 1.87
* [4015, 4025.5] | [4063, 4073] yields 1.94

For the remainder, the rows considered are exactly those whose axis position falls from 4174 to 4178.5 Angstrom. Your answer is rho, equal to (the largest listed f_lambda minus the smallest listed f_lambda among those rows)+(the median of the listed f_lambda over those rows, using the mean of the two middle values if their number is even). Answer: 13.9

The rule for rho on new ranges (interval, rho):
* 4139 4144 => 17.2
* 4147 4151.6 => 15.4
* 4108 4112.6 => 13.0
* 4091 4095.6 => 14.9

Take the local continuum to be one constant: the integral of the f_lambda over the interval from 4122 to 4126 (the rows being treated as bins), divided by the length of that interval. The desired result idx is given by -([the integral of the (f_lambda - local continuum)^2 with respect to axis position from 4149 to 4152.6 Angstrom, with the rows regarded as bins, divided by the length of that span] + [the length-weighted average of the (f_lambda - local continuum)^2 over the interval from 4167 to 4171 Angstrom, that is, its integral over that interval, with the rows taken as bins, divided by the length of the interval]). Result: -2.1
